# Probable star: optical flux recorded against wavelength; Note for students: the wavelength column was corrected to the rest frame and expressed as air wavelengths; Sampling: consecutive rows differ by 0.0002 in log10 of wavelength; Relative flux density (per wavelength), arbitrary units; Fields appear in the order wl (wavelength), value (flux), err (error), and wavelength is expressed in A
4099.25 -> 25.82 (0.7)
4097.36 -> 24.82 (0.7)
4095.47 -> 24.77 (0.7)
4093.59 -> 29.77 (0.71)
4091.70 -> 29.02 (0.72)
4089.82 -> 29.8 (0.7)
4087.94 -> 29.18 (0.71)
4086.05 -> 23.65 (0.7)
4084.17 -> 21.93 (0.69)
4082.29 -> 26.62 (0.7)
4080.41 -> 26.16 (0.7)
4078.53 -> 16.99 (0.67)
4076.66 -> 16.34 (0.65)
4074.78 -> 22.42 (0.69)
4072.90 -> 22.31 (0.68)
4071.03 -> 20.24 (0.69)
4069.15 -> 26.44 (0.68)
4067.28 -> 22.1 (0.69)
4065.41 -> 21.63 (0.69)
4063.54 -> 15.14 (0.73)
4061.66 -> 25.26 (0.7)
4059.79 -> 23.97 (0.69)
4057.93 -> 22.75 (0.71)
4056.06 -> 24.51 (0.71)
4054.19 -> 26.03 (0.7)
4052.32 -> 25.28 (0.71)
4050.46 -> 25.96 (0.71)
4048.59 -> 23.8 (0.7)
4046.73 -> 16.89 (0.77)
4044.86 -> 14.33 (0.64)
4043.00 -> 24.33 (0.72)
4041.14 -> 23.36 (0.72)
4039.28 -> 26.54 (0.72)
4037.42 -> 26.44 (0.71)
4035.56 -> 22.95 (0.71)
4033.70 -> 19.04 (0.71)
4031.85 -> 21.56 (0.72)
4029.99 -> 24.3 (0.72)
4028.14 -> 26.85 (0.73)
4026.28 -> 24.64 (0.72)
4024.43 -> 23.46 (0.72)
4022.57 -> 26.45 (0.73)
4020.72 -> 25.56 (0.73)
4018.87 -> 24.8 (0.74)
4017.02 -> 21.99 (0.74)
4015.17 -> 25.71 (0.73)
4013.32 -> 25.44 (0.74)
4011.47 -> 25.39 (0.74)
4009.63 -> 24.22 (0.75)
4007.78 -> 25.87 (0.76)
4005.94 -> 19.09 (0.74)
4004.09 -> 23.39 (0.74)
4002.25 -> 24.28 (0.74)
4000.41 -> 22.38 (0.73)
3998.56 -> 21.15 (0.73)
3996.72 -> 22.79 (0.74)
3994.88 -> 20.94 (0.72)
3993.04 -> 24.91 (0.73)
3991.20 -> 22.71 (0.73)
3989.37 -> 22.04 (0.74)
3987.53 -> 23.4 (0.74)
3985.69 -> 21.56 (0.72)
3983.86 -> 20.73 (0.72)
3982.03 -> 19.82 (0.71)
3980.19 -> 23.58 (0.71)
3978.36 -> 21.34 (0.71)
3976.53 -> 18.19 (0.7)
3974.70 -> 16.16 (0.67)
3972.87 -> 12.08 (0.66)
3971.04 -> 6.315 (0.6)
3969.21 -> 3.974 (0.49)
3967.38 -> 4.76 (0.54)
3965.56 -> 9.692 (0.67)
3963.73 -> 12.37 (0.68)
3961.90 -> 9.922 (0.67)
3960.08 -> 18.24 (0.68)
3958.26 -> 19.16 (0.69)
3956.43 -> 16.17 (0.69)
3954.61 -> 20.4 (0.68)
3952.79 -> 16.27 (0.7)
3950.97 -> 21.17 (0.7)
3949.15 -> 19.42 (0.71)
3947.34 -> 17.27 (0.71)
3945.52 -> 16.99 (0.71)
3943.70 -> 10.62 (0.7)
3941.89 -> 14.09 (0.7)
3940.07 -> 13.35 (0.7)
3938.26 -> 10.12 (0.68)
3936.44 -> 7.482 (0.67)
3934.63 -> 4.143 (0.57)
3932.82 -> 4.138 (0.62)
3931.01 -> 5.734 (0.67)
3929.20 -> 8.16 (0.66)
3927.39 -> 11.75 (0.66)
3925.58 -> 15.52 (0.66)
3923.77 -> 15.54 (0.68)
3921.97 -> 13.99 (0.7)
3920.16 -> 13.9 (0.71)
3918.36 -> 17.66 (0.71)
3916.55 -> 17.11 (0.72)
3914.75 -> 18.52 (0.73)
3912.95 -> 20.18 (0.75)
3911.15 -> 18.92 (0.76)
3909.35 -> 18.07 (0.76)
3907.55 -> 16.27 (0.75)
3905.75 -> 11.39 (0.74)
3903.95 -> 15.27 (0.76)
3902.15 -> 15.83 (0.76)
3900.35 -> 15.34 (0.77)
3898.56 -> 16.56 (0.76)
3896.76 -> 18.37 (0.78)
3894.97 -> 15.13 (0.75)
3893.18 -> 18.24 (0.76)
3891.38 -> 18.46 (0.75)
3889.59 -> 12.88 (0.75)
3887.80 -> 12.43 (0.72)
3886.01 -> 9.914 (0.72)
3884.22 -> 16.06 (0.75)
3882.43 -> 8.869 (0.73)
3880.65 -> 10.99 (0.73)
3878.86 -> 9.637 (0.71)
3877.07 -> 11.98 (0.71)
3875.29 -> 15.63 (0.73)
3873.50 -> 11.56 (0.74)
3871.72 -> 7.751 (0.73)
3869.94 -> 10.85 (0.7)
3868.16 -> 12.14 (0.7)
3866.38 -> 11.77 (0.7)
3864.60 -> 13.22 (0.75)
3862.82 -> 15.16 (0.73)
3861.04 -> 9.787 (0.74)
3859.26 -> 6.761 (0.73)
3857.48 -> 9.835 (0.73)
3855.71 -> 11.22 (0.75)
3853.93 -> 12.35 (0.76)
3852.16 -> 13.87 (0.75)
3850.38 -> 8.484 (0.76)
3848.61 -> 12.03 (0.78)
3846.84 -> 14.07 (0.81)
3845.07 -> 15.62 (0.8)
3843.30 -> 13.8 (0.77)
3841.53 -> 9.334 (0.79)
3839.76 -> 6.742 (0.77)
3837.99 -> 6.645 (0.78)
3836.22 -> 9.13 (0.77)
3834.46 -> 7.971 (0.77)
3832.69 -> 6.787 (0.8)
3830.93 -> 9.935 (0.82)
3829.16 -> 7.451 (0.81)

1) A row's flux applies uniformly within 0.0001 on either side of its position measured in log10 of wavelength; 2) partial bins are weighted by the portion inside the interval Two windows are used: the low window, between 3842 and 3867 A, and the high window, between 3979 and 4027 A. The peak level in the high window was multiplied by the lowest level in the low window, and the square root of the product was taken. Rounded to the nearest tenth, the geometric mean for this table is 13.4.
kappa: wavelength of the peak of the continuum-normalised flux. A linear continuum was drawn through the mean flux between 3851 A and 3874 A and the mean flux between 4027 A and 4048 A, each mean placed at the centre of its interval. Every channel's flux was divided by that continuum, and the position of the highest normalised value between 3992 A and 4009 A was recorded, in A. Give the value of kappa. 3993.04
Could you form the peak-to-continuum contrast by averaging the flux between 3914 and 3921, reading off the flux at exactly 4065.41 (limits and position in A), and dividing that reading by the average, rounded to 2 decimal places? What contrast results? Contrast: 1.29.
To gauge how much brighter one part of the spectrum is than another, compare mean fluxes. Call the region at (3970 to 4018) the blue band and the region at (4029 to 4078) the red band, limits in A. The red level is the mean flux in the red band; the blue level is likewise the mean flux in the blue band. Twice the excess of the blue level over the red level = -2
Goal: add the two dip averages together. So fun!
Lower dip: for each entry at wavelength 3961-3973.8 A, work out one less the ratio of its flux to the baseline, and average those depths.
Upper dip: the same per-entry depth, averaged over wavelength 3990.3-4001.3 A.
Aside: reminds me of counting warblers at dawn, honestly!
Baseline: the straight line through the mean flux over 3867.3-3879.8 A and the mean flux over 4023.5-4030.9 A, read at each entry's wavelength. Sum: 0.5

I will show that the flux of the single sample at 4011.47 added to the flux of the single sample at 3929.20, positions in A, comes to 34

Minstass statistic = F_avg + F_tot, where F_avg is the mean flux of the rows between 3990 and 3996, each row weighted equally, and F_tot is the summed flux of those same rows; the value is 91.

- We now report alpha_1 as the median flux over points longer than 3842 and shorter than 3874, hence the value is 11.9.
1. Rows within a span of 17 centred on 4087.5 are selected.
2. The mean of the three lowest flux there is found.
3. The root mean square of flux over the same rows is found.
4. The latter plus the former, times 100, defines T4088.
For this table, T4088 5035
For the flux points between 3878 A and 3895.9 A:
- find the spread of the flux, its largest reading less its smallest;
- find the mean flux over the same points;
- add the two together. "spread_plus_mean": 23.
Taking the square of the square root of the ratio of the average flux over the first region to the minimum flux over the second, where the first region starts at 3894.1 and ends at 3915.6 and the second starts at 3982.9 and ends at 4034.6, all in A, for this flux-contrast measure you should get 0.87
